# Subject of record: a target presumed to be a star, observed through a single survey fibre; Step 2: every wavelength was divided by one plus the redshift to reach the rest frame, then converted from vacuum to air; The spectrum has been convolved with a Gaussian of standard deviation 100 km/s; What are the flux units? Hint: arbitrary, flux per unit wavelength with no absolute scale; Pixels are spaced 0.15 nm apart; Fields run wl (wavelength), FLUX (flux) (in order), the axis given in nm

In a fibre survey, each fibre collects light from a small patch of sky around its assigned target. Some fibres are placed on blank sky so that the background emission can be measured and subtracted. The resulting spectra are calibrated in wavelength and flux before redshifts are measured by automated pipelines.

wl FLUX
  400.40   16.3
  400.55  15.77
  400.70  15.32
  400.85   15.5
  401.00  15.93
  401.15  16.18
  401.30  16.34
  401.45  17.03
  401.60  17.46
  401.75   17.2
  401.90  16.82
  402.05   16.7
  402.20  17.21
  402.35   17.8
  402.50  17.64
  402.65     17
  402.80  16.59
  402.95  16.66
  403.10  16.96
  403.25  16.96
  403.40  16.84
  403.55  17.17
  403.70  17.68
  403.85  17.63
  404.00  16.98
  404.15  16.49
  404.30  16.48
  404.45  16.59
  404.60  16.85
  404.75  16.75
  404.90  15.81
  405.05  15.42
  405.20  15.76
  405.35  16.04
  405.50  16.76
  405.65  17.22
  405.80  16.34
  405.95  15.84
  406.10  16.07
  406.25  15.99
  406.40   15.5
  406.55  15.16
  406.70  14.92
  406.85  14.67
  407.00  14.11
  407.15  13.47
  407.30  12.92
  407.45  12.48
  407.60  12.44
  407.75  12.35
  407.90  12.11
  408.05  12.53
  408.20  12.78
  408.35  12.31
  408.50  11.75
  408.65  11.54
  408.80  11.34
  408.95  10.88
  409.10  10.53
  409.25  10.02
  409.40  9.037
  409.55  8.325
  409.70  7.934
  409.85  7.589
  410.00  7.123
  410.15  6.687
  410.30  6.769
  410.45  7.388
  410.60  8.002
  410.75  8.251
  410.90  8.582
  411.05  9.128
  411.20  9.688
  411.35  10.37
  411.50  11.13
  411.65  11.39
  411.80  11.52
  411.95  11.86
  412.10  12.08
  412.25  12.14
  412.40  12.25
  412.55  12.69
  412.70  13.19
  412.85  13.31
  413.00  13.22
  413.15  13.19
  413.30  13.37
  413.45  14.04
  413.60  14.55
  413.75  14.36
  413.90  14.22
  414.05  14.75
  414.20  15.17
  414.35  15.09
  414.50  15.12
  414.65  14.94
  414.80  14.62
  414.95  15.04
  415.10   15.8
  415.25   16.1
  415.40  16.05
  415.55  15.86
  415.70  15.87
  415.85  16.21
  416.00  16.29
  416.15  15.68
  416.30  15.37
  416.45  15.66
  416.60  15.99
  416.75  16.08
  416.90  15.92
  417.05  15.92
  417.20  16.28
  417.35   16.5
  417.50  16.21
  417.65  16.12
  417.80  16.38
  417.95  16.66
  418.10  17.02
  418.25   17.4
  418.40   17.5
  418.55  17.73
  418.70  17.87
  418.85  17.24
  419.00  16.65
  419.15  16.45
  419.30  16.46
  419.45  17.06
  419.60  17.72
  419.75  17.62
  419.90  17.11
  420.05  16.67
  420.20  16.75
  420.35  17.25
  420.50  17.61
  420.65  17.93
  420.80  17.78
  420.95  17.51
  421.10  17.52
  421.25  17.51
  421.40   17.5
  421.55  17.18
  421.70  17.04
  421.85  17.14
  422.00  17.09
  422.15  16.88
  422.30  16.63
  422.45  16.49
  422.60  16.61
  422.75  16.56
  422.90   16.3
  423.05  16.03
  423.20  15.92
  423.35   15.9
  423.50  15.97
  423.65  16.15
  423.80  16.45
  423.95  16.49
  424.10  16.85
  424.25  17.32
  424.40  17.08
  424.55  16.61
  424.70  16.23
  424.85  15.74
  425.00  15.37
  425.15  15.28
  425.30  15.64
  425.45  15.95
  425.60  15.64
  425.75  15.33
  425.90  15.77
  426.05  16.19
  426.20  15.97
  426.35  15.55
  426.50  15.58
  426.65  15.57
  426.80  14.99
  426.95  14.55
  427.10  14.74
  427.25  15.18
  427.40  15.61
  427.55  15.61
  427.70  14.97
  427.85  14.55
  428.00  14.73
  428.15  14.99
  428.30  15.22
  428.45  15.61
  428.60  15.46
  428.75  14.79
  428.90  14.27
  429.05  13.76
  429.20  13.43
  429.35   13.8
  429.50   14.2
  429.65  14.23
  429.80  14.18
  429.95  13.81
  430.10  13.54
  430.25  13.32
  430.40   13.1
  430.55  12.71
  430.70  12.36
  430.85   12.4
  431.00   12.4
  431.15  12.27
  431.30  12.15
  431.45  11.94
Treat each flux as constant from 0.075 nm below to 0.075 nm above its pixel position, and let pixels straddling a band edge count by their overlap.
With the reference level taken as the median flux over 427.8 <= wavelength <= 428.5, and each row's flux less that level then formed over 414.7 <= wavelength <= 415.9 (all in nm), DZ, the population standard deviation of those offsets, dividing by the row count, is 0.53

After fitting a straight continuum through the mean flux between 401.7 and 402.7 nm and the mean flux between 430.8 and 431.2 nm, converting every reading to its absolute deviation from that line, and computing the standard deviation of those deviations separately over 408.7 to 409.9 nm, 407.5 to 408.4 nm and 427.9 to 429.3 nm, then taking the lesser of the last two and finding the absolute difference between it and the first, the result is 1.1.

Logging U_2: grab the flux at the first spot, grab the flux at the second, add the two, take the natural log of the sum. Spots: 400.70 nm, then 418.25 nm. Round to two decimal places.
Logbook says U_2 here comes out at 3.49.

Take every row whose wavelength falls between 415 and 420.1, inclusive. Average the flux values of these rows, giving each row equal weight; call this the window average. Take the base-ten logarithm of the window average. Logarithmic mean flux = 1.22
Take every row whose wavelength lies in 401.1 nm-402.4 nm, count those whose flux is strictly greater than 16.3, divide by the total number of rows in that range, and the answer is 0.89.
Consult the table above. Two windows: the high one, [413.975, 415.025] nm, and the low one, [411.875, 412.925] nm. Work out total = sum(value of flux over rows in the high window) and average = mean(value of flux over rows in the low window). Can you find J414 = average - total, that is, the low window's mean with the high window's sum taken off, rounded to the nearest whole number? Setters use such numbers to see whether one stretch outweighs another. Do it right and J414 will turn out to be -92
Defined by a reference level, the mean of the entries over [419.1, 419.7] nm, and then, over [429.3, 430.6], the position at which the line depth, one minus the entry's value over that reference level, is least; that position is 429.65 nm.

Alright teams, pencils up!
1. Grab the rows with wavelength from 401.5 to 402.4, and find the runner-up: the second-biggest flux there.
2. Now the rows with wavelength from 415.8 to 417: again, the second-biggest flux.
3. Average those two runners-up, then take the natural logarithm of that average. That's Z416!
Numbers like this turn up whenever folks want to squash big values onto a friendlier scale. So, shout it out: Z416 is 2.82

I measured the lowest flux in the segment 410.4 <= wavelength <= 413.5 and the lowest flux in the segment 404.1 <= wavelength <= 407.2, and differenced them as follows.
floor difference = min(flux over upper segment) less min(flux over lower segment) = -6.1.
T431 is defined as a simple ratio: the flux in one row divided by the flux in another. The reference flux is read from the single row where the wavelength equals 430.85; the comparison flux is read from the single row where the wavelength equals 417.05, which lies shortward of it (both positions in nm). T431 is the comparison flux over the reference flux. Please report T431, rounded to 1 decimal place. 1.3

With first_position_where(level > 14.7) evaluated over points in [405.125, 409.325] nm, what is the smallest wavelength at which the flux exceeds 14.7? 405.20 nm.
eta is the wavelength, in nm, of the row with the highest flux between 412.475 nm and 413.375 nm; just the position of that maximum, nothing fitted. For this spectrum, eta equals 413.30 nm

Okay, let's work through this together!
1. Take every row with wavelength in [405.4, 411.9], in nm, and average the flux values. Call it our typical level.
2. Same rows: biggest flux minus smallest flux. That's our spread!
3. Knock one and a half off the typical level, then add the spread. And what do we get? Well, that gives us 20.7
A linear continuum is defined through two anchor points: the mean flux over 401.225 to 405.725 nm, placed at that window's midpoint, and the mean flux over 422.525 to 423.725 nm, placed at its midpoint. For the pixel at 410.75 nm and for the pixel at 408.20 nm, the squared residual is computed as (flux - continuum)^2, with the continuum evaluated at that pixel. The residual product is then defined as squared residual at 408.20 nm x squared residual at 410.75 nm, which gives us 1053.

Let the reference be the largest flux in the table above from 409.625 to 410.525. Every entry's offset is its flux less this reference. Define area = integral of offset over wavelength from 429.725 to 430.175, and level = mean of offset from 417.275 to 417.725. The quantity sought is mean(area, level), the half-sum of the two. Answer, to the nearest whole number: 6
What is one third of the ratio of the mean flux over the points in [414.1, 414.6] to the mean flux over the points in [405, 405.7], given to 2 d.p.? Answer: 0.31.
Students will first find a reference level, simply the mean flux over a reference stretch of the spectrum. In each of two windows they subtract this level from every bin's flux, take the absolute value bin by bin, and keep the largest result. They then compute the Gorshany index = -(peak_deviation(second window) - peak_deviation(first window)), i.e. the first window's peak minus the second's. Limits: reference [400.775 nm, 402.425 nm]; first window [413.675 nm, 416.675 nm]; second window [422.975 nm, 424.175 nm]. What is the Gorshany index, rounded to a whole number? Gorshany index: 2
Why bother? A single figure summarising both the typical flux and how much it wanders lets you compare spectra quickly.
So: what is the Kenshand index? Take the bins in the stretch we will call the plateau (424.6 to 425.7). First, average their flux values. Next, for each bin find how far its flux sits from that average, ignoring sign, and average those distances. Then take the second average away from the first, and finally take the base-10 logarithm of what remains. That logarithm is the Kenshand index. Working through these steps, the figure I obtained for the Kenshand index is 1.19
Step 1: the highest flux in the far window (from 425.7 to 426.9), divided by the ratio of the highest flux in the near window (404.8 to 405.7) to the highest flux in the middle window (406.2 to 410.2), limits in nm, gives 15.0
